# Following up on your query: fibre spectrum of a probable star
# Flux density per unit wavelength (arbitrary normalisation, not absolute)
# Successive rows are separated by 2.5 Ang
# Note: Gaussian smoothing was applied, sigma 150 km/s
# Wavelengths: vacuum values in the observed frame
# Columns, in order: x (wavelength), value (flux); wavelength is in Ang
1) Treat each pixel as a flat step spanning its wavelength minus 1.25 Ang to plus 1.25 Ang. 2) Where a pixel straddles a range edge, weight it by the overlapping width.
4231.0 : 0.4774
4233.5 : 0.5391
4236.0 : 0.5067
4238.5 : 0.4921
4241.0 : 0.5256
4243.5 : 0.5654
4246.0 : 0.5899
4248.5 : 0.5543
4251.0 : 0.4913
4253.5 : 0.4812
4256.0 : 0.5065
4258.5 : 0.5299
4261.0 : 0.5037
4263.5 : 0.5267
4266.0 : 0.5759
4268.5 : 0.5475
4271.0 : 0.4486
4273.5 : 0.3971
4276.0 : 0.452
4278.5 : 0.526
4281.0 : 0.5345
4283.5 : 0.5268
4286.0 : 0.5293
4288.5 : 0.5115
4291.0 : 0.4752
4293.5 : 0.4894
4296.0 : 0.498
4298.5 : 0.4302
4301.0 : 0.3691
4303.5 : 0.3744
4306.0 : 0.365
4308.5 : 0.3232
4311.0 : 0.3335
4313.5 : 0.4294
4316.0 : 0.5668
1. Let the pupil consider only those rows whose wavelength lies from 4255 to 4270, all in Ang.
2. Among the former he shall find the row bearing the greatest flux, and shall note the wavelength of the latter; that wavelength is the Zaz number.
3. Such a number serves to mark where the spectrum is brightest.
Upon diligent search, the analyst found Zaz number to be 4266.0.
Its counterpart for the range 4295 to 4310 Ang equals 4296.0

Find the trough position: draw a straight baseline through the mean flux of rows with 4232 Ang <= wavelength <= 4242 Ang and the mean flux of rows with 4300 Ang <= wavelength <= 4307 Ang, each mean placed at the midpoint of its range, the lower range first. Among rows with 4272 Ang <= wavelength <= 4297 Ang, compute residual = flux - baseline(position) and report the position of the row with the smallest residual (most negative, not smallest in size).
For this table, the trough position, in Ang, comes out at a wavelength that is 4273.5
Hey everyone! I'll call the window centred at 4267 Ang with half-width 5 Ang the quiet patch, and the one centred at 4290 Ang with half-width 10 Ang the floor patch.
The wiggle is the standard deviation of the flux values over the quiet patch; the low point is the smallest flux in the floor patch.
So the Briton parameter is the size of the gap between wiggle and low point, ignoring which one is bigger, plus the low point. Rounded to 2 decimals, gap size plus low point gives 0.81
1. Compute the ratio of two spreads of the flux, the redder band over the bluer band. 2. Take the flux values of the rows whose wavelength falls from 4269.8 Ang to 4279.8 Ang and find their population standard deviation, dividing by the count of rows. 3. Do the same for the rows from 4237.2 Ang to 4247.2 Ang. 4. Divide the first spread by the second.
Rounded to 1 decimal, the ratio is 1.2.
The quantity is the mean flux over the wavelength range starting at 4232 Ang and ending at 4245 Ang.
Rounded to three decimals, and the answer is 0.526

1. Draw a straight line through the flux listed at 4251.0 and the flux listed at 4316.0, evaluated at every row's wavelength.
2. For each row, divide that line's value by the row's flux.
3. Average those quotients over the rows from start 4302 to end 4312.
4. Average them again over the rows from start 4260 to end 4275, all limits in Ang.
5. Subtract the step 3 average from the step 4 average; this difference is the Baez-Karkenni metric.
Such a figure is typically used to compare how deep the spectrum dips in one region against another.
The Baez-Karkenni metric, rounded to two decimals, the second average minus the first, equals -0.56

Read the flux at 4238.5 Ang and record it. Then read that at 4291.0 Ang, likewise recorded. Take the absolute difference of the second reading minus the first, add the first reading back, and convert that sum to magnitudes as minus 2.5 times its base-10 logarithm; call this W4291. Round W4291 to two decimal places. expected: 0.73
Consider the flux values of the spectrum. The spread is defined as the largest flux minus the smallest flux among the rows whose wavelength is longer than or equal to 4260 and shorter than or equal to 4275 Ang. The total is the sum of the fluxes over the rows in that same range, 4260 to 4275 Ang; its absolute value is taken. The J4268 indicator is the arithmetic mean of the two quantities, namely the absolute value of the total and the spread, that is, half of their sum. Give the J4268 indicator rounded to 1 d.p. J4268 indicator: 1.6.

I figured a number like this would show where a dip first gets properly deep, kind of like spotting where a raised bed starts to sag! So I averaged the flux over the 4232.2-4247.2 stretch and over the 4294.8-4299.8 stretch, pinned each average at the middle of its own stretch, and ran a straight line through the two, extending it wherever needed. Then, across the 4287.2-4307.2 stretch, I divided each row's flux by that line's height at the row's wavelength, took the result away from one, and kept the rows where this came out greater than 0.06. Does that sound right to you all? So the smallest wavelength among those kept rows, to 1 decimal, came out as 4298.5 Ang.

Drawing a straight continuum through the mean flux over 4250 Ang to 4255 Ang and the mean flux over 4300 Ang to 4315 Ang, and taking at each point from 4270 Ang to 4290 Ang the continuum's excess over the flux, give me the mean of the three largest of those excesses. 0.01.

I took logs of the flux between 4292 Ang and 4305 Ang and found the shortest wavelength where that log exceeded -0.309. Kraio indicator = 4296.0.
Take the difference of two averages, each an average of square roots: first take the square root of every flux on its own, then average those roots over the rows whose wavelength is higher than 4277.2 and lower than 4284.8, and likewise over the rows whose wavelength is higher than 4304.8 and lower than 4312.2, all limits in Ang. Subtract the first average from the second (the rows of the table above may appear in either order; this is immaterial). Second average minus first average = -0.144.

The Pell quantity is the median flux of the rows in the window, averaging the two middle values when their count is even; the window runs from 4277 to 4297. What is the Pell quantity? 0.52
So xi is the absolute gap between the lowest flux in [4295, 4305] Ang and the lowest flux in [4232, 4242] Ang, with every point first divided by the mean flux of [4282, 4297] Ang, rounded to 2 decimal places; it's 0.24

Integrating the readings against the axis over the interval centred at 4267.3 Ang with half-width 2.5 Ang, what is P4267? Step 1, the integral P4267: 2.8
